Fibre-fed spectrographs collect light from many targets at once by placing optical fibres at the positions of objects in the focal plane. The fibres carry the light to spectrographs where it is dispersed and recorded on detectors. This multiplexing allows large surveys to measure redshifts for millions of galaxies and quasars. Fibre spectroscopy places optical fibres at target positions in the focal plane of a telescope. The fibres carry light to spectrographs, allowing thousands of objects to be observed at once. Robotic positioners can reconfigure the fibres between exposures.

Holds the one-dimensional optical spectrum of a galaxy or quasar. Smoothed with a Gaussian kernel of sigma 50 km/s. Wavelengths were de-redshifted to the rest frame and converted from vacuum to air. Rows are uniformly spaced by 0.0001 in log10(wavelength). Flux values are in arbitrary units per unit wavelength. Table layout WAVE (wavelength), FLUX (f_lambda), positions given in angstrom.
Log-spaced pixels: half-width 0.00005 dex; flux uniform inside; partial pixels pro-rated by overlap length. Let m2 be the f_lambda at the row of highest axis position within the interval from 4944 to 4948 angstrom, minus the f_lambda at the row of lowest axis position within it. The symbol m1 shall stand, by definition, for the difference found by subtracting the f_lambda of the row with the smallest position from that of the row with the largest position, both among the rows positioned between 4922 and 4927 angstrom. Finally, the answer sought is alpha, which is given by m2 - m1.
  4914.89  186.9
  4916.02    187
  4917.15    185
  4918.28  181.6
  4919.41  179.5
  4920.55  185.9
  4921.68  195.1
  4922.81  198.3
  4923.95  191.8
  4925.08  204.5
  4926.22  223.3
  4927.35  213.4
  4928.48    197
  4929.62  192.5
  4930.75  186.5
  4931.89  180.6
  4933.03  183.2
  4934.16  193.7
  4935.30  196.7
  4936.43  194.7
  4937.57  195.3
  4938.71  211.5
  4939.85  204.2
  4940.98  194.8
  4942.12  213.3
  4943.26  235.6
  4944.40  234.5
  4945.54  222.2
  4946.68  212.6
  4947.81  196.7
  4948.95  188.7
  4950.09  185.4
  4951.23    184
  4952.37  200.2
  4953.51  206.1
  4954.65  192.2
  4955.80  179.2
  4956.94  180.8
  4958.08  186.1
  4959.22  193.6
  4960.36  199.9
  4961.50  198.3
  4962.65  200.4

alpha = -63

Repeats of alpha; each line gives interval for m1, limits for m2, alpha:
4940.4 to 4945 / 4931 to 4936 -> -24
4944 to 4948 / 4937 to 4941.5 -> 37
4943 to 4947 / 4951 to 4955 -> 31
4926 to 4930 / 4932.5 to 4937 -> 42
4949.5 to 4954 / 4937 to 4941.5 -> -21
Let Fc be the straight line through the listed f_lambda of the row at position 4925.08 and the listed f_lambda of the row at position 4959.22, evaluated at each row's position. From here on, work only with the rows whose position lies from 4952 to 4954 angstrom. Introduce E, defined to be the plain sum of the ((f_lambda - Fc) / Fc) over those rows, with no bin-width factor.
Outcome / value 0.08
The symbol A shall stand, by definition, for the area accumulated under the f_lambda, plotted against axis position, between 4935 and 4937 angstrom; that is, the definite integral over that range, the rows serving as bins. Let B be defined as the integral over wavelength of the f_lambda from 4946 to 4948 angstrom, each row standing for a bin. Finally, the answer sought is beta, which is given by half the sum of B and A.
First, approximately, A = 392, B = 416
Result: 404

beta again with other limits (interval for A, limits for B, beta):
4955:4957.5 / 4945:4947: 443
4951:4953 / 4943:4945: 428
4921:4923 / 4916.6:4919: 417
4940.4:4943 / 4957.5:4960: 509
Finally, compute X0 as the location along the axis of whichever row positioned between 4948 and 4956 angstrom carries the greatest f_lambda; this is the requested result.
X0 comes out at 4953.51 angstrom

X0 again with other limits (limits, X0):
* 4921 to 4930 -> 4926.22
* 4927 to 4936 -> 4927.35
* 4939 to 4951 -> 4943.26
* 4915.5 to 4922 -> 4921.68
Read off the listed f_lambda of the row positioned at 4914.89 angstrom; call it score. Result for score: 186.9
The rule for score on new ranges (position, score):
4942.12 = 213.3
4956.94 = 180.8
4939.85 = 204.2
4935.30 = 196.7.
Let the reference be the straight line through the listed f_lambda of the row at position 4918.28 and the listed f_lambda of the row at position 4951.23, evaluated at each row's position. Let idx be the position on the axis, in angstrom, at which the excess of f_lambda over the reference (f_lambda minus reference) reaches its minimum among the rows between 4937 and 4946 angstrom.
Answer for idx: 4940.98 angstrom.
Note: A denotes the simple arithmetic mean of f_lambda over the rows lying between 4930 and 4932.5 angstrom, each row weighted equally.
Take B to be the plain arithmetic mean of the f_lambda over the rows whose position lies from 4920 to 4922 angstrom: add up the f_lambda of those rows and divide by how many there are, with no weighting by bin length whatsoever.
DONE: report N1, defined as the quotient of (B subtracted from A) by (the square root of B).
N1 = -0.5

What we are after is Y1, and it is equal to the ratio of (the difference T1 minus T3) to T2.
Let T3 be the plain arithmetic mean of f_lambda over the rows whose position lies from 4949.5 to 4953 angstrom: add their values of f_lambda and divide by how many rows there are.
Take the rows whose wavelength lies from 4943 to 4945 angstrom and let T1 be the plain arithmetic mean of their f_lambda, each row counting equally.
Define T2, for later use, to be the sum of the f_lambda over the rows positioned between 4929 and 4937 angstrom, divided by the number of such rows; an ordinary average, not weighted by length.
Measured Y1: 0.24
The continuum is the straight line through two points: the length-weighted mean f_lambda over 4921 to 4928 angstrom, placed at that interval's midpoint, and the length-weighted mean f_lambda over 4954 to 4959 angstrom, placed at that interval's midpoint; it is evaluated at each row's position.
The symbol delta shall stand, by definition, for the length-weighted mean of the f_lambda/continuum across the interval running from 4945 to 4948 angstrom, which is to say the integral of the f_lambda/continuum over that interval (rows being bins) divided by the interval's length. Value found 1.11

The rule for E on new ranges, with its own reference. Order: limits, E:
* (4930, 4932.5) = -0.19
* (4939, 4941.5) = 0.00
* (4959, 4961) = 0.03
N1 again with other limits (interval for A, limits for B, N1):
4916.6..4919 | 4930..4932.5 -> 0.0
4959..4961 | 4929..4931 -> 0.5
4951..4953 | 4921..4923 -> -0.3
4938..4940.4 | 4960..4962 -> 0.6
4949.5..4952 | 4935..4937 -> -0.8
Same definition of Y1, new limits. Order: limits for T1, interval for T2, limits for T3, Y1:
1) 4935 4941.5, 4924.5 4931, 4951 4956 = 0.04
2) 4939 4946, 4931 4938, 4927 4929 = 0.06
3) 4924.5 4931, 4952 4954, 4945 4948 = -0.04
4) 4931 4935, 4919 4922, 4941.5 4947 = -0.20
